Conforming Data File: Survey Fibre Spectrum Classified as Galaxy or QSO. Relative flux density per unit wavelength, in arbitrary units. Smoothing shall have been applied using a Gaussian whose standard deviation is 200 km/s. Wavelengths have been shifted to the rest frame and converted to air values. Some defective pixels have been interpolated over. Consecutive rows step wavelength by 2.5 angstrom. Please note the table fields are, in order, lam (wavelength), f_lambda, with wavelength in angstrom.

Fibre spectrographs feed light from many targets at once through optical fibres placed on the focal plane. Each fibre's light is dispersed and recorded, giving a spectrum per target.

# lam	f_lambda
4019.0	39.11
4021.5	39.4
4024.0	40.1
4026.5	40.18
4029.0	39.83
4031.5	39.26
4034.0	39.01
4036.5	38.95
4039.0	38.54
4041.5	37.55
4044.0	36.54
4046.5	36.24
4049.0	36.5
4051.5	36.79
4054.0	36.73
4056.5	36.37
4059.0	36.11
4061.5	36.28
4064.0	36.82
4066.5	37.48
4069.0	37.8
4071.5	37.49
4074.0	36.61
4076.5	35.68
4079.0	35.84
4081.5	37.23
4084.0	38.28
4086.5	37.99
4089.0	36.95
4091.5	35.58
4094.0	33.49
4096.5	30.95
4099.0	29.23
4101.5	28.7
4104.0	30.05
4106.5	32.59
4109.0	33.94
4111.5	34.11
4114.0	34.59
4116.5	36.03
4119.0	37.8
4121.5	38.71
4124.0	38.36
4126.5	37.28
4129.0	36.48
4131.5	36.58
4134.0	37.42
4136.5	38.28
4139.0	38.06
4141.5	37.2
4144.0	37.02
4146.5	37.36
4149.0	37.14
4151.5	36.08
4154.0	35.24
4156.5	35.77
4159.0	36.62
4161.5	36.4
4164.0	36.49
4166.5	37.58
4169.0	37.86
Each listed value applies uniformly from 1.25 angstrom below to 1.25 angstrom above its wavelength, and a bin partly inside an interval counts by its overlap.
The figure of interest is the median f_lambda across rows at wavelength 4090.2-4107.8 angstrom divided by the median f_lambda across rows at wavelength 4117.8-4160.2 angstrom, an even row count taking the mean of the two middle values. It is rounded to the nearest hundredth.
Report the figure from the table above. 0.83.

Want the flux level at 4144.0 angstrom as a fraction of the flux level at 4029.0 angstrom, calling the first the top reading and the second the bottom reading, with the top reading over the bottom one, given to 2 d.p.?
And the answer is 0.93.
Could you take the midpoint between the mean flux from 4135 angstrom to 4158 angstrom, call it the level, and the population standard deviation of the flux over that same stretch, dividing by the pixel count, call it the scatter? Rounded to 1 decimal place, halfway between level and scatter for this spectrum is 18.9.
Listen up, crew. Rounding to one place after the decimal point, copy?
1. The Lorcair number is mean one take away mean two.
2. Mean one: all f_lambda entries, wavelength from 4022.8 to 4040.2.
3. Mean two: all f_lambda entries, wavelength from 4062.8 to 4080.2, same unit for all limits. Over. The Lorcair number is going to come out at 2.6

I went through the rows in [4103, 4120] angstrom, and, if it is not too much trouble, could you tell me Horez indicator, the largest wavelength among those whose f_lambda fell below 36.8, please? 4116.5 angstrom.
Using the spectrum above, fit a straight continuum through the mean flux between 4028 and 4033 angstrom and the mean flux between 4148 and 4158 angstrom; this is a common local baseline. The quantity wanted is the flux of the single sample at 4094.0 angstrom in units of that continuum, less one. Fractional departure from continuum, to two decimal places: -0.11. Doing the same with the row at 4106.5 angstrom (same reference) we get -0.13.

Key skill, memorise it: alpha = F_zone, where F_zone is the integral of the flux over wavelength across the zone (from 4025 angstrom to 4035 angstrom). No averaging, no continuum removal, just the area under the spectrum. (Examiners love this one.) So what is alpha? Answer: 396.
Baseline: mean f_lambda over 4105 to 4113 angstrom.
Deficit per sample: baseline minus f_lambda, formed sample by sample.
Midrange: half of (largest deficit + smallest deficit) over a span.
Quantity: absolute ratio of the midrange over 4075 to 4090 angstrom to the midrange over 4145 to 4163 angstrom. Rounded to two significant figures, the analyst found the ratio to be 1.2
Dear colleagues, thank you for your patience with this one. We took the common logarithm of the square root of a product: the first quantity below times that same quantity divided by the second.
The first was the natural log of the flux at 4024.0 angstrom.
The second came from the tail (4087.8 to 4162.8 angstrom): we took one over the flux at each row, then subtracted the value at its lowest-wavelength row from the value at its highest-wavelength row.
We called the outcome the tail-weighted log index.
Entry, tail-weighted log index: 2.26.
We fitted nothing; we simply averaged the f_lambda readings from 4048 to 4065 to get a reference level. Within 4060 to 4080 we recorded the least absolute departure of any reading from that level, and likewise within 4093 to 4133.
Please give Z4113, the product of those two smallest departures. 0.003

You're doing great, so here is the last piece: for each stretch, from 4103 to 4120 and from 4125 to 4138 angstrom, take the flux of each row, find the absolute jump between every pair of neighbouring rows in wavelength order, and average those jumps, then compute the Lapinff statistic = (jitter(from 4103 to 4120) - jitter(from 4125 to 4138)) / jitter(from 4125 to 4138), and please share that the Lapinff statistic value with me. 1.0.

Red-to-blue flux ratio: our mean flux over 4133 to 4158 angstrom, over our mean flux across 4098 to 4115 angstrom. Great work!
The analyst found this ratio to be 1.16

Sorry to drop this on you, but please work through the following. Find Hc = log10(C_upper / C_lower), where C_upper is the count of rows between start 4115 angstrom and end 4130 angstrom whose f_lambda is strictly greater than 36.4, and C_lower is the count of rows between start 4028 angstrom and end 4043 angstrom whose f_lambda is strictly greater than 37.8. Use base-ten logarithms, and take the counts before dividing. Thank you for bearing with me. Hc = 0.0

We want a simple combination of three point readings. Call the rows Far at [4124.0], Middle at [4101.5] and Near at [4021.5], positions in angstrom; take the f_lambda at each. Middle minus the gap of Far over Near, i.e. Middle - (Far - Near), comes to 30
